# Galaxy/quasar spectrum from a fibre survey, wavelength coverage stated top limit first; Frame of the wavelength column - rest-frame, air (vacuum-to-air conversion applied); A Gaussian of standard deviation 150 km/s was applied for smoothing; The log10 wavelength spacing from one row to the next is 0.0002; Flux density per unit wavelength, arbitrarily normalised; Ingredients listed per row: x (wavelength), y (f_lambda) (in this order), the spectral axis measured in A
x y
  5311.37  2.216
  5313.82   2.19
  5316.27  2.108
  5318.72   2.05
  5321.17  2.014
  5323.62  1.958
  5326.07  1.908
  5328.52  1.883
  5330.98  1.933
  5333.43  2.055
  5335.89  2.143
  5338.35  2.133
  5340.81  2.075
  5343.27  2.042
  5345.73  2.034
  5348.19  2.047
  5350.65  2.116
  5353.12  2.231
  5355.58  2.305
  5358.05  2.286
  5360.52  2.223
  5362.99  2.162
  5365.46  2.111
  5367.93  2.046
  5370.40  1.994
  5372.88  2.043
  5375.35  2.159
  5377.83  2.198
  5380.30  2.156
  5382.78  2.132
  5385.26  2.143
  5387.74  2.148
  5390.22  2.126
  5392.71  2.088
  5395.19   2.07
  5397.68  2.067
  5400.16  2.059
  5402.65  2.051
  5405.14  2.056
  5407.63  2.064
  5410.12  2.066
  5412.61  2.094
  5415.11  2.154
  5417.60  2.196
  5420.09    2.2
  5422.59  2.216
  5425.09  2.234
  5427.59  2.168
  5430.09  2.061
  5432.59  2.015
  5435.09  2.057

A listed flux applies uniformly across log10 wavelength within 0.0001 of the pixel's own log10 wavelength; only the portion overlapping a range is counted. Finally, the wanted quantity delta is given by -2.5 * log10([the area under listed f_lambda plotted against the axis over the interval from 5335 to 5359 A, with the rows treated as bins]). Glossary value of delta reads -4.28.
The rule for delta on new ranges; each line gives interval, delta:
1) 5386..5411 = -4.29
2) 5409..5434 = -4.32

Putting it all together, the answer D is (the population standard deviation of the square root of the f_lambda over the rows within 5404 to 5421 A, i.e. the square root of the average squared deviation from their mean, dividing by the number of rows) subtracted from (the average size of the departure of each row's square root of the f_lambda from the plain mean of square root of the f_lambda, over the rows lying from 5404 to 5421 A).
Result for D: -0.0011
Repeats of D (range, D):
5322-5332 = -0.0011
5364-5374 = -0.0036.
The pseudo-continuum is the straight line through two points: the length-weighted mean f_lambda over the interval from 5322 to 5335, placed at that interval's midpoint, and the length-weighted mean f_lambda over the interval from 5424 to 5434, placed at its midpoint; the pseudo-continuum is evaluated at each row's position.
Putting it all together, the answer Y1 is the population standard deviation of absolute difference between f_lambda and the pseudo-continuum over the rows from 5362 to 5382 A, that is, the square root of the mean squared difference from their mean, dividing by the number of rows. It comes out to 0.055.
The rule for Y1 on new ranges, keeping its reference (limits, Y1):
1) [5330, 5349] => 0.050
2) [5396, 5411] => 0.008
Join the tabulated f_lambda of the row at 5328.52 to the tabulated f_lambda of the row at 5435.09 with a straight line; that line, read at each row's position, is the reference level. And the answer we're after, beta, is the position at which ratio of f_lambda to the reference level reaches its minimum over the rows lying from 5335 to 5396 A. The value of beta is 5370.40 A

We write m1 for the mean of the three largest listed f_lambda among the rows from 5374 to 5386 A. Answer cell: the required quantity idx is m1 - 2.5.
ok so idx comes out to -0.33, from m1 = 2.17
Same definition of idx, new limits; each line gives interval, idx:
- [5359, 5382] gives -0.31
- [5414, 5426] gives -0.28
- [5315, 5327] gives -0.44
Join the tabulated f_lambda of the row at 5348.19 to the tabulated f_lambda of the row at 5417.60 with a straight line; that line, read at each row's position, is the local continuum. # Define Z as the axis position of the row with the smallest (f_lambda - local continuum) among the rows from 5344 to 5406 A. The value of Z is 5405.14 A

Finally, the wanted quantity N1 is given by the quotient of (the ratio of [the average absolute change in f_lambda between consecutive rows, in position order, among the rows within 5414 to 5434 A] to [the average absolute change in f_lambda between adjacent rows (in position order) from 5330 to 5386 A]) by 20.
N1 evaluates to 0.040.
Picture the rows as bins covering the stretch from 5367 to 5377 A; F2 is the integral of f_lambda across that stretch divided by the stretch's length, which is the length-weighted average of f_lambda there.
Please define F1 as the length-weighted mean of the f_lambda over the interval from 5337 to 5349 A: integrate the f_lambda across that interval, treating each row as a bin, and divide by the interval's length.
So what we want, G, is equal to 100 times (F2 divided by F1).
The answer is 100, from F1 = 2.068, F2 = 2.07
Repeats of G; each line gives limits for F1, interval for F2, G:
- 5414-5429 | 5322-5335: 89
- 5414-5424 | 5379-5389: 98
